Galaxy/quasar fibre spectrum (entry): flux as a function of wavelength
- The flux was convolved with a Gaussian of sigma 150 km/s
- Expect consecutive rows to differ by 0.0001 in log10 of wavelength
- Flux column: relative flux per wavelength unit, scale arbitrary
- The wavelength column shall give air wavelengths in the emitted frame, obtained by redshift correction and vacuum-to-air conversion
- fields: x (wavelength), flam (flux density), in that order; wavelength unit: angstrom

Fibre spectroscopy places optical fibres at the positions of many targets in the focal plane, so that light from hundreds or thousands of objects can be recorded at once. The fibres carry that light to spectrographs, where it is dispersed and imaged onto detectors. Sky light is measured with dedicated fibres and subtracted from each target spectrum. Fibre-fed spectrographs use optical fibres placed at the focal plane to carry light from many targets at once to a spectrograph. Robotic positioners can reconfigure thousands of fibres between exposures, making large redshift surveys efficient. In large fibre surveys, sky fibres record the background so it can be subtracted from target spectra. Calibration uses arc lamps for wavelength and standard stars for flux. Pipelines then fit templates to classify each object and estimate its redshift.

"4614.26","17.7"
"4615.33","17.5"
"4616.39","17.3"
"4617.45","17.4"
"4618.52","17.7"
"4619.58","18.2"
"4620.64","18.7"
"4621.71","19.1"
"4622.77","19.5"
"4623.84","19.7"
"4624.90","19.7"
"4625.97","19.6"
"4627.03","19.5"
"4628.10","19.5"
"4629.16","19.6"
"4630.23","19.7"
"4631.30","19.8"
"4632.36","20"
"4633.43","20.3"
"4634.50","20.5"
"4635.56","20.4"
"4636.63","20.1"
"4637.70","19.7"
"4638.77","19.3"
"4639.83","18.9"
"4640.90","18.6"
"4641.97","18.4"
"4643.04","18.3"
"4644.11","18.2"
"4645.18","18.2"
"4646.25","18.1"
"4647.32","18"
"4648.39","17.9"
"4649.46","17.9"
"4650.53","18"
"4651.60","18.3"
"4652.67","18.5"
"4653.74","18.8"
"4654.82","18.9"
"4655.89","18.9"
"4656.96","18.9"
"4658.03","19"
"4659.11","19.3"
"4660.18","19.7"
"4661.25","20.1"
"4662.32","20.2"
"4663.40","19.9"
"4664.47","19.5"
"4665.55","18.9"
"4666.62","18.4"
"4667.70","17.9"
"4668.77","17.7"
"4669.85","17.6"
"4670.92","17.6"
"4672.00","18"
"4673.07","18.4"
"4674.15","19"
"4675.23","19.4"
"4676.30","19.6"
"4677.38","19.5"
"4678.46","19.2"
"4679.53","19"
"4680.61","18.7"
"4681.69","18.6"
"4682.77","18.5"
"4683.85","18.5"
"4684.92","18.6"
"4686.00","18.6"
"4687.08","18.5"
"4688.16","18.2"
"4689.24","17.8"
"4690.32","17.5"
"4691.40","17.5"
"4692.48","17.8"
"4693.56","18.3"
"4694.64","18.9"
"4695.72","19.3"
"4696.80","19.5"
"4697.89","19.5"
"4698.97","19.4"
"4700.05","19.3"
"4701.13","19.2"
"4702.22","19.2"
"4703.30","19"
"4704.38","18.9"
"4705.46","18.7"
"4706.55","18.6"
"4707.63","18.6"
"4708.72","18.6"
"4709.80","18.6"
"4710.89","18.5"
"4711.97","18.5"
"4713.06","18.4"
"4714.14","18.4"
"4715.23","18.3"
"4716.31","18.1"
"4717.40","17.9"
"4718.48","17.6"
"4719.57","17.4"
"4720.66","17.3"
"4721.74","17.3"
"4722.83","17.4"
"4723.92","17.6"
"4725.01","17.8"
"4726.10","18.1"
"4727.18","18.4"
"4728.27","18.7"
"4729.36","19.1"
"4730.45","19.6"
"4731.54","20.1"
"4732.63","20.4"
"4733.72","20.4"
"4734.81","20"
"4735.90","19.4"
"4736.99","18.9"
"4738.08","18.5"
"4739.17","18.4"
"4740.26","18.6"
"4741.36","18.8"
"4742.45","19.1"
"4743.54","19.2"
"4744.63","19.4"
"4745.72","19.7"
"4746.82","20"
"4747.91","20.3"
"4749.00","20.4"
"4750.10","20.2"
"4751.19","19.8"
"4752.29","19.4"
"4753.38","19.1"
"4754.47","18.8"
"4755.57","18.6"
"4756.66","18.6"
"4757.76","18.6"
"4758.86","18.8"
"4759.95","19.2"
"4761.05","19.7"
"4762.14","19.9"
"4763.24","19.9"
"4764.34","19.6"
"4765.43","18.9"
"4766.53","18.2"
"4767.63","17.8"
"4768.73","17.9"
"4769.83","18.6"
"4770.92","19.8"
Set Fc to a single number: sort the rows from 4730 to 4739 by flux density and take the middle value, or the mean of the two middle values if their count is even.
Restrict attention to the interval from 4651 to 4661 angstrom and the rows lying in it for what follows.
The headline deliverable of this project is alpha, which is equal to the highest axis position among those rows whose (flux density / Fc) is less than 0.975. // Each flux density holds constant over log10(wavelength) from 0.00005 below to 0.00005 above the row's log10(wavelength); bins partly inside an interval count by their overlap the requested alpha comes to 4659.11 angstrom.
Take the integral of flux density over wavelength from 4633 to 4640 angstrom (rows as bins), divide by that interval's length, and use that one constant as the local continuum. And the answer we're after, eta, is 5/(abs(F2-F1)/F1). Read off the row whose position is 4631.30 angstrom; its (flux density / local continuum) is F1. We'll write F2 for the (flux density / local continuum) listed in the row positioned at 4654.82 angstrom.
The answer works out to 110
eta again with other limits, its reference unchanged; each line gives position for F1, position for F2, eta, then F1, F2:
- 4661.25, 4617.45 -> 37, 1.01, 0.87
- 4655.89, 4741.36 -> 945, 0.95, 0.94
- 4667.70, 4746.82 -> 43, 0.90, 1.00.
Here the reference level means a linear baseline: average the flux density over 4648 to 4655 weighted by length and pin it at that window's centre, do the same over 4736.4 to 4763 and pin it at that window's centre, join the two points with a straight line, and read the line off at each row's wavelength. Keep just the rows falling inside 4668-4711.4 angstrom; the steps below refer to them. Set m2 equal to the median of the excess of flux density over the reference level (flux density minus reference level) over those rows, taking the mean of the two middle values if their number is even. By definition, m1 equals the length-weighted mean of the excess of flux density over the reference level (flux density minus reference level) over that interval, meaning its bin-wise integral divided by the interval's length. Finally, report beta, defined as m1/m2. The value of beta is 0.4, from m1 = 0.0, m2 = -0.1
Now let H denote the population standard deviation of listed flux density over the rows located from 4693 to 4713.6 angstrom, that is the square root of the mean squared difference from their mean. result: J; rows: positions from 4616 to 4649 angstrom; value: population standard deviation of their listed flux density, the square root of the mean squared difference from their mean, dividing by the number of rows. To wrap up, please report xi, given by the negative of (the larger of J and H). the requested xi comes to -0.91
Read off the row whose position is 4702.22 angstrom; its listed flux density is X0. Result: 19.2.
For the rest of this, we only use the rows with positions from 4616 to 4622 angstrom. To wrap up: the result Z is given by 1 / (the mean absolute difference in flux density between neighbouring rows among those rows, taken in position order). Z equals 2.8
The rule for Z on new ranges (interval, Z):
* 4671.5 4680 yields 3.2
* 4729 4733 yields 2.3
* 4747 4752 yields 4.3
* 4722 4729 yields 3.8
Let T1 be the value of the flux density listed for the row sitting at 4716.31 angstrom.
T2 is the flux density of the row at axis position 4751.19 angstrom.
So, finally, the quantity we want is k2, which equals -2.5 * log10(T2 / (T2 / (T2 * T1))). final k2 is -6.39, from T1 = 18.1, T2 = 19.8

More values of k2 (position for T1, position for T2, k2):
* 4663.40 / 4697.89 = -6.47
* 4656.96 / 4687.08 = -6.36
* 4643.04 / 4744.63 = -6.38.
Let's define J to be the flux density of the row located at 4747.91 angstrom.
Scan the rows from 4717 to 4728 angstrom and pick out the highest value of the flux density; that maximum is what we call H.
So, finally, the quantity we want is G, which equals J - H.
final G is 1.9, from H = 18.4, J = 20.3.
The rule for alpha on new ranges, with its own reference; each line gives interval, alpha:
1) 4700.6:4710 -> 4709.80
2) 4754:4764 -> 4759.95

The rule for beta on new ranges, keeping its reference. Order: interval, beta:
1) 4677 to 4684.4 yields 2.2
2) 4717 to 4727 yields 1.0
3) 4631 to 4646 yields 0.9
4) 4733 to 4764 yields 1.8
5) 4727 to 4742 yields -1.5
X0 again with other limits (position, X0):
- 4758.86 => 18.8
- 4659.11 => 19.3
